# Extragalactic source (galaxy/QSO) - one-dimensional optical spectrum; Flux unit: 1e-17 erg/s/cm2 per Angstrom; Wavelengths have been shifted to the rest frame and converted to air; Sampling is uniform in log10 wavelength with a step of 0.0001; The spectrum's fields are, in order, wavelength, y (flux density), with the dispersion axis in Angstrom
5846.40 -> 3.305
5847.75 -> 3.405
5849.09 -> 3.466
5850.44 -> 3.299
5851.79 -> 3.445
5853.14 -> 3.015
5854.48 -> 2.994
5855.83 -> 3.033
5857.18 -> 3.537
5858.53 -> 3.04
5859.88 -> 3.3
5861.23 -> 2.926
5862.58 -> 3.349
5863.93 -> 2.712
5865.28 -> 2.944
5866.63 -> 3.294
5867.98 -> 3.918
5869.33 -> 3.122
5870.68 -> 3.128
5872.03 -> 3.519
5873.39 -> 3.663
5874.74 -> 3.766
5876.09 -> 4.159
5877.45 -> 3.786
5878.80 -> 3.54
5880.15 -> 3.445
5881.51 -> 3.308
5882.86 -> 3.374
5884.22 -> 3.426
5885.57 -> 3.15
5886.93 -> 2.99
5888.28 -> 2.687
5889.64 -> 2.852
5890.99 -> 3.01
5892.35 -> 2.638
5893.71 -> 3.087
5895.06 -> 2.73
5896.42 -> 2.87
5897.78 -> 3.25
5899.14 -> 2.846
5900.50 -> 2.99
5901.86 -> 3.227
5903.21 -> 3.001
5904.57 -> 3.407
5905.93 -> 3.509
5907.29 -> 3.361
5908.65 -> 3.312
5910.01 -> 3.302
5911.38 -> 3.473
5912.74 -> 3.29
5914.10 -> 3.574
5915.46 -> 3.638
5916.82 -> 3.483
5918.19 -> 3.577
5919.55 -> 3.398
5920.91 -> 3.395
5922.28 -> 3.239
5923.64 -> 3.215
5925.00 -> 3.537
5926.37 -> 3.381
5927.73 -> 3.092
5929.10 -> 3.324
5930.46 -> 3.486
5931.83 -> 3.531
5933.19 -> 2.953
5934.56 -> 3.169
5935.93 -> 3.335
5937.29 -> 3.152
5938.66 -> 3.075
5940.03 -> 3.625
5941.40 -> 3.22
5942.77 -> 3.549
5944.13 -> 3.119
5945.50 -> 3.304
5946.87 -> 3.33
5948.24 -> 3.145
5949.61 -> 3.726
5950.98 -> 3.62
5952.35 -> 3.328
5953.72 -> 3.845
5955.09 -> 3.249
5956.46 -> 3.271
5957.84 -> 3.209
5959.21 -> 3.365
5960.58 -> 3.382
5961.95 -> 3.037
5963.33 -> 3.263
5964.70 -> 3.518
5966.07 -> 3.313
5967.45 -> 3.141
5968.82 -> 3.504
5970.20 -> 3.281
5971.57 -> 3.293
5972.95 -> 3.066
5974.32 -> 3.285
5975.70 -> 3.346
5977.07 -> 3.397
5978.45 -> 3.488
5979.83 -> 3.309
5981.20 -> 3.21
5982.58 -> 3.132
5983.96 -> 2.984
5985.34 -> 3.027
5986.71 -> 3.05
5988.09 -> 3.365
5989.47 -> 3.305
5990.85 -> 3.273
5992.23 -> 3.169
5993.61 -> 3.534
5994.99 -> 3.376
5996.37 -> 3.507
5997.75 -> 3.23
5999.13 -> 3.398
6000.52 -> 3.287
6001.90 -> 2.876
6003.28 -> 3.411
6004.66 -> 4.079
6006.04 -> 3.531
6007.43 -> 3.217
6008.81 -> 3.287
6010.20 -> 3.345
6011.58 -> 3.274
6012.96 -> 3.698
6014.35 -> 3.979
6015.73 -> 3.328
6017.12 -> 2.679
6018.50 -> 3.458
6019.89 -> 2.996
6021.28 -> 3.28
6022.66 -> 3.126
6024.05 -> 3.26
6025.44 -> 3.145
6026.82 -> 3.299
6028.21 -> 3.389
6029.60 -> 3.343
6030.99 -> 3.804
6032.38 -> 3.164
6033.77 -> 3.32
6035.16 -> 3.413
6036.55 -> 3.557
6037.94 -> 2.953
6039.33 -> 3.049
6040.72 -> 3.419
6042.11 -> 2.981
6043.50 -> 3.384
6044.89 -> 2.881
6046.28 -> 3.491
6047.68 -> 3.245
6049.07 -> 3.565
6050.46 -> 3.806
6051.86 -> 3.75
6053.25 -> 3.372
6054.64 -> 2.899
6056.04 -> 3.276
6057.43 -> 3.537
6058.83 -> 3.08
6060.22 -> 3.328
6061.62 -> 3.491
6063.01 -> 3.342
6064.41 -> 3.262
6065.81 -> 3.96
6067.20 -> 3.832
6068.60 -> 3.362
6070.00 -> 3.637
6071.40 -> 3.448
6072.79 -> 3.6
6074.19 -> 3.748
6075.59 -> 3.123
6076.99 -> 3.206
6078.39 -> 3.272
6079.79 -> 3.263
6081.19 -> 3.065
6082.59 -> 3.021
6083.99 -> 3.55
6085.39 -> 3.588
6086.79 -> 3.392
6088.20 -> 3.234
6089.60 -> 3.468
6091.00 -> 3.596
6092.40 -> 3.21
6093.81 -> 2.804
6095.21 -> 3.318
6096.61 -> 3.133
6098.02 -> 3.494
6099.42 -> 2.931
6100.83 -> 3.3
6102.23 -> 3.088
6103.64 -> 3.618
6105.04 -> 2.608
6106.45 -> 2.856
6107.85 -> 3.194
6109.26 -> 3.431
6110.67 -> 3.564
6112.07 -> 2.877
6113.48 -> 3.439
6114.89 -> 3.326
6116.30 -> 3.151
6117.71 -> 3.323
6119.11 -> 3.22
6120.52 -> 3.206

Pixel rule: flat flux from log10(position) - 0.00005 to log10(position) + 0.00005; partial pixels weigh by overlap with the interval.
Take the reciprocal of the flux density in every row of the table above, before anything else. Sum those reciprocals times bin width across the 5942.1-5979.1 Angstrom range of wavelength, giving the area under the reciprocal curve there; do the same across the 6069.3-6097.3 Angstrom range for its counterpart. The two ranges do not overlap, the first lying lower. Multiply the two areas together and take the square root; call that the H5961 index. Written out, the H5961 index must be 10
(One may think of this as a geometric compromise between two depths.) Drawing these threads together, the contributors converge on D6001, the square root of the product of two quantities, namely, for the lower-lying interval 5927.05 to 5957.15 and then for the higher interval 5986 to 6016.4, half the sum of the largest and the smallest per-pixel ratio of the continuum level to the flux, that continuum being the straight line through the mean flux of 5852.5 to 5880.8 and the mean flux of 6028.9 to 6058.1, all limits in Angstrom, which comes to 1.00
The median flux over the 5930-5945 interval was 3.22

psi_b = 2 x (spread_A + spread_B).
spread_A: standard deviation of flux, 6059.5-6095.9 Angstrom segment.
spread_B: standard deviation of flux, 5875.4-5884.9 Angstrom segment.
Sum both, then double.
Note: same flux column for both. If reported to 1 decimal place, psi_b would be 1.1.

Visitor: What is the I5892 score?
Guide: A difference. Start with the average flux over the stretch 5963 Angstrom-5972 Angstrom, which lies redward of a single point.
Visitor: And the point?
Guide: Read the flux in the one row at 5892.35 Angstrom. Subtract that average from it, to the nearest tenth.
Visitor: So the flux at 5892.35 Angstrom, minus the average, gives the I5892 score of -0.7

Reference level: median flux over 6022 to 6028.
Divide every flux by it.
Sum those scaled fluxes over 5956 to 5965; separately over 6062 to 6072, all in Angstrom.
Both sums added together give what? 15.0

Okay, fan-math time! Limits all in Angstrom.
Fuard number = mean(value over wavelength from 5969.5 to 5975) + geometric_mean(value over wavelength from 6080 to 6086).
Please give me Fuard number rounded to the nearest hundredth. 6.53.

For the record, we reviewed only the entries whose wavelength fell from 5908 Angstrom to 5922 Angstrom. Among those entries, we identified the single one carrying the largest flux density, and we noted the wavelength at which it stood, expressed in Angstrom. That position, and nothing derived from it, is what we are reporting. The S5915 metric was 5915.46 Angstrom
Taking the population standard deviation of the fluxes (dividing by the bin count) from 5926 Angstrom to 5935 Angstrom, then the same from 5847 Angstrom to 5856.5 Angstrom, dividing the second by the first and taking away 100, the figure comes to -99.0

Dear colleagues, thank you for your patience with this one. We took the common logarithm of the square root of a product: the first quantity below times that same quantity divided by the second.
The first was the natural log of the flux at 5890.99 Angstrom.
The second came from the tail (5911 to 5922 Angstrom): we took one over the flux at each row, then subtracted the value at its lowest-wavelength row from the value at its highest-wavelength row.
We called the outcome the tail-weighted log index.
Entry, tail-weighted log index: 1.1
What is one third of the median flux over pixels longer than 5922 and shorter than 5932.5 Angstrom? 1.12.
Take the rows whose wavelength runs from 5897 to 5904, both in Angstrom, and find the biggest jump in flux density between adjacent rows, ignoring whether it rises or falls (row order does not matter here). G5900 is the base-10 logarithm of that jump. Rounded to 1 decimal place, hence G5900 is -0.4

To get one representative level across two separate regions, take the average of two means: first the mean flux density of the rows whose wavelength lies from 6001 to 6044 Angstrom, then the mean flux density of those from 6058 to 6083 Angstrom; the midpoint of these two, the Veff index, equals 3.36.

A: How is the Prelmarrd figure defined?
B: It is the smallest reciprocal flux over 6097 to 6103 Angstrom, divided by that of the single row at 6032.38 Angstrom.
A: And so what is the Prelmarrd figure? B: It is 0.91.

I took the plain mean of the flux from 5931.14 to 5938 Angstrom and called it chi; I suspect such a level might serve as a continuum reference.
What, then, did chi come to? 3.23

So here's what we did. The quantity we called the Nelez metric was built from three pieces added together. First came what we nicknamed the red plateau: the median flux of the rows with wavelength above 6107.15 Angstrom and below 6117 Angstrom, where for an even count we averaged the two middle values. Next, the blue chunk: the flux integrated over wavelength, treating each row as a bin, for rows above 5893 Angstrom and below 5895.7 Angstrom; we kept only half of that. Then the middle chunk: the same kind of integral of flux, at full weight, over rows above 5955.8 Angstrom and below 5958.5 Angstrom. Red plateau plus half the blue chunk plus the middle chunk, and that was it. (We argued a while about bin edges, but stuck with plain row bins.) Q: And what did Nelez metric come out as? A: 16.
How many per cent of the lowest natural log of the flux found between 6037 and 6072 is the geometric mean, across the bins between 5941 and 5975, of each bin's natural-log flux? 114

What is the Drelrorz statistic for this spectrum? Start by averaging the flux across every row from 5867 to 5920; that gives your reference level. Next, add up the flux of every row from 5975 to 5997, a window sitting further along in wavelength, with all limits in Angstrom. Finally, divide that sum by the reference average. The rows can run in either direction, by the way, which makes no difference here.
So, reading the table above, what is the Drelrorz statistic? 16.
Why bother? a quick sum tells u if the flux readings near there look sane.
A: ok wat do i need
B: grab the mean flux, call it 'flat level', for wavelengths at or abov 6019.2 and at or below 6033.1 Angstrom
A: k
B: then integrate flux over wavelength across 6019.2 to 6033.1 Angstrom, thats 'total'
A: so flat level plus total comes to 49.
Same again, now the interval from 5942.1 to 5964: 77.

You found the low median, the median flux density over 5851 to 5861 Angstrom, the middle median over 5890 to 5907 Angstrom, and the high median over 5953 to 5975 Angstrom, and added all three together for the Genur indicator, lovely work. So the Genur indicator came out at 9.33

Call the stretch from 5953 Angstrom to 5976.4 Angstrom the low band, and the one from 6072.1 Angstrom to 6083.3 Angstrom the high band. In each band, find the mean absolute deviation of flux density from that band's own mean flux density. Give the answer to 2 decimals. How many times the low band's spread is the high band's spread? 1.54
